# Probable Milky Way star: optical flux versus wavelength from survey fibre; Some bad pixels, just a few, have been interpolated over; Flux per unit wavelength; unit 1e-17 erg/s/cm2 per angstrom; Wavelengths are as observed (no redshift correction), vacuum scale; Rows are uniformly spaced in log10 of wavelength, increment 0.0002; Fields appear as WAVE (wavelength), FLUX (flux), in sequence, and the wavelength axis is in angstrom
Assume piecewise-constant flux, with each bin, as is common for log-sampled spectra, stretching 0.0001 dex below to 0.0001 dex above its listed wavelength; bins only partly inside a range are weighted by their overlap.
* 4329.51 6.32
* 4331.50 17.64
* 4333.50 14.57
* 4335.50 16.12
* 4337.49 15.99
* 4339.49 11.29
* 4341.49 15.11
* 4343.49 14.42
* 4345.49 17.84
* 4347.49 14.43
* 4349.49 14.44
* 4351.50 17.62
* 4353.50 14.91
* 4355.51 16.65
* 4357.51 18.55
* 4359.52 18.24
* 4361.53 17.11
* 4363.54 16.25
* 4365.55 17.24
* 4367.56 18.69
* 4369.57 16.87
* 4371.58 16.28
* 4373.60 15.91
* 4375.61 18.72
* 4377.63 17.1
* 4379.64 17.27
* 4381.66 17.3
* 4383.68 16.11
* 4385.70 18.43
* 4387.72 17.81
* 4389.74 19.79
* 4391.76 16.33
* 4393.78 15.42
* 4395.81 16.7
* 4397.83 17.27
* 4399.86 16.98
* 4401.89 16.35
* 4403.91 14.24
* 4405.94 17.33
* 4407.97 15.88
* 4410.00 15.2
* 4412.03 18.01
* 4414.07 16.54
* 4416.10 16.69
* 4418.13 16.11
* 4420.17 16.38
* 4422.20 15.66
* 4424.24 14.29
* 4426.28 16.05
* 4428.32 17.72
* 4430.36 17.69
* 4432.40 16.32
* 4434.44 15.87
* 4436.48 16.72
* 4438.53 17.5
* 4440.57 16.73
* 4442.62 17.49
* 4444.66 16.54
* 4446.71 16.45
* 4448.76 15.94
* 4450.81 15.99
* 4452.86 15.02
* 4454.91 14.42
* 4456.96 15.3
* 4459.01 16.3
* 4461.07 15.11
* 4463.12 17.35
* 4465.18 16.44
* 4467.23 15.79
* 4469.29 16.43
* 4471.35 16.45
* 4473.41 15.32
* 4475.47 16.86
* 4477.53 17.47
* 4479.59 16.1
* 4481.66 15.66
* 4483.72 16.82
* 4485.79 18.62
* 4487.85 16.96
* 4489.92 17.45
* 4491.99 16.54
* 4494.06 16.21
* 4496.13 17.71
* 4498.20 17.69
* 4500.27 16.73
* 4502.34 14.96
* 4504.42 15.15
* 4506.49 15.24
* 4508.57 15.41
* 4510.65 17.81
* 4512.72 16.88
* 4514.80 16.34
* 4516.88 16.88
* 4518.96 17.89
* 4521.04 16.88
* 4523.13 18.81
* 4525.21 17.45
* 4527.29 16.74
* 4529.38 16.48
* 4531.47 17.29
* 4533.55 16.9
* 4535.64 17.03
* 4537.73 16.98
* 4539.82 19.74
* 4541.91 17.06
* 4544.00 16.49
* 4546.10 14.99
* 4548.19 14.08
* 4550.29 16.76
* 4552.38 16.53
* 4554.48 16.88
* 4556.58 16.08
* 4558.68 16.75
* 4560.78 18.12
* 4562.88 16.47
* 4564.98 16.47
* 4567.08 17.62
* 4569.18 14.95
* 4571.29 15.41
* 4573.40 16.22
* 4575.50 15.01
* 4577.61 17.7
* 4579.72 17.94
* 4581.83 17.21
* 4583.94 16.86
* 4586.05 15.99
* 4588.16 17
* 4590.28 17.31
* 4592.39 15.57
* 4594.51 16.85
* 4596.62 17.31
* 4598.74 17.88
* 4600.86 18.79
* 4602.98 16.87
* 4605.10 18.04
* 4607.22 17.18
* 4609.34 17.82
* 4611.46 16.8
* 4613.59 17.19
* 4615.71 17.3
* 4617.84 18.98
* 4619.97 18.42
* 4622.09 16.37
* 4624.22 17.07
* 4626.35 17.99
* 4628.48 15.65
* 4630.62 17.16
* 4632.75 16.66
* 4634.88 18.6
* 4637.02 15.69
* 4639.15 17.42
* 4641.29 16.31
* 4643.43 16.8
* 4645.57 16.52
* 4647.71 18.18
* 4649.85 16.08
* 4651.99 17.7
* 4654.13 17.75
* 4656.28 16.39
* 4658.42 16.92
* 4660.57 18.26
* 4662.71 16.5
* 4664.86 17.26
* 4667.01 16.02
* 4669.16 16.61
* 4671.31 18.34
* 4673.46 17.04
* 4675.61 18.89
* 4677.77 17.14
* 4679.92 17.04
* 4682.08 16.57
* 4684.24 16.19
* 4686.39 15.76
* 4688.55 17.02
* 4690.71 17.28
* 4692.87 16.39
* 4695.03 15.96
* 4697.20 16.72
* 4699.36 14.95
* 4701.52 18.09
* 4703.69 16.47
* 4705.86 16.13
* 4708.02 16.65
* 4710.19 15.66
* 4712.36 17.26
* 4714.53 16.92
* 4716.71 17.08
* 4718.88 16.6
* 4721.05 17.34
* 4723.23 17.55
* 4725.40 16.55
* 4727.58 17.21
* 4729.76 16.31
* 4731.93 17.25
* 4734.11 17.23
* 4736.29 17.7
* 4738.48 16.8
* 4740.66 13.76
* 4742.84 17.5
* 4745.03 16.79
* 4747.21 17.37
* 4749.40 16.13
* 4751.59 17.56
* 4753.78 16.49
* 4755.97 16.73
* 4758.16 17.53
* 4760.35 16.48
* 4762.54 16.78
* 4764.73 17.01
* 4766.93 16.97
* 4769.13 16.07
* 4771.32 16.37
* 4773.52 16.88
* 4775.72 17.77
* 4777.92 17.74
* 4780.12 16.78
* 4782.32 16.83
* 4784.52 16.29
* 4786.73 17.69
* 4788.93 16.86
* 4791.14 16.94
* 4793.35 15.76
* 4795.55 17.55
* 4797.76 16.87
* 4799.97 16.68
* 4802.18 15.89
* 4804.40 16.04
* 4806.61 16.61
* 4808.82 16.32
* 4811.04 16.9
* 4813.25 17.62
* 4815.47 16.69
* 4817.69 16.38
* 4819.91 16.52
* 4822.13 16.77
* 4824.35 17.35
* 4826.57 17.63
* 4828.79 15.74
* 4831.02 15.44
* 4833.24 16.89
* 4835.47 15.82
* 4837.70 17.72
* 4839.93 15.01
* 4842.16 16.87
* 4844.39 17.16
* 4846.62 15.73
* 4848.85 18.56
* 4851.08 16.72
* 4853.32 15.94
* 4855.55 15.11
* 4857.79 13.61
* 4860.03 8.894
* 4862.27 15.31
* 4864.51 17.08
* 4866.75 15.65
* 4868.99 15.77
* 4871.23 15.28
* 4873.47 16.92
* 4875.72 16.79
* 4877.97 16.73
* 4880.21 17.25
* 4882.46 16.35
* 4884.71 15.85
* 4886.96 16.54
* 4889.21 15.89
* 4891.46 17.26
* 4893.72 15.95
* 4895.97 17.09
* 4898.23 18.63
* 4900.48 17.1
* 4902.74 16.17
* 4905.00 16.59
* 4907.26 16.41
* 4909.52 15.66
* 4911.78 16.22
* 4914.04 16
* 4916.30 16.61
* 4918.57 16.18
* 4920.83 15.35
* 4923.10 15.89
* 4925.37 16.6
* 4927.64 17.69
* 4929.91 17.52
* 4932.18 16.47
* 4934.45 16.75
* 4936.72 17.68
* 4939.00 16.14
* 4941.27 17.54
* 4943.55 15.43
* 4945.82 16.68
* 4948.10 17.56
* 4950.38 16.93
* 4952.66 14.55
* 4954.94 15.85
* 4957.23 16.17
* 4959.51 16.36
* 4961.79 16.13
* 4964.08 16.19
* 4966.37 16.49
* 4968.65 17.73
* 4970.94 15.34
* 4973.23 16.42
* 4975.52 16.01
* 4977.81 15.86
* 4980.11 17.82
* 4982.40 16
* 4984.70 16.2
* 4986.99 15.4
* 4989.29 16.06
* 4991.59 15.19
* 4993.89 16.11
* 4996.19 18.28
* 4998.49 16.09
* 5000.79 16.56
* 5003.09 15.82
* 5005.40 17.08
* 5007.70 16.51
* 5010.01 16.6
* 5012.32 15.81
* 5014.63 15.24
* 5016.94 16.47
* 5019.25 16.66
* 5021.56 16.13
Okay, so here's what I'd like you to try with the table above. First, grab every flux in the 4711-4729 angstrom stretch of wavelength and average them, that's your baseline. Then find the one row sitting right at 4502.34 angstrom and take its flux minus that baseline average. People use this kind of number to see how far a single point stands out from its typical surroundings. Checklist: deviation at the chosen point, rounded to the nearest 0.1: -2.1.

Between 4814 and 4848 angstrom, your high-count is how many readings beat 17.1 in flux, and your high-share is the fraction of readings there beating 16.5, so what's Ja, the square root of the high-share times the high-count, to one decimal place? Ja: 1.5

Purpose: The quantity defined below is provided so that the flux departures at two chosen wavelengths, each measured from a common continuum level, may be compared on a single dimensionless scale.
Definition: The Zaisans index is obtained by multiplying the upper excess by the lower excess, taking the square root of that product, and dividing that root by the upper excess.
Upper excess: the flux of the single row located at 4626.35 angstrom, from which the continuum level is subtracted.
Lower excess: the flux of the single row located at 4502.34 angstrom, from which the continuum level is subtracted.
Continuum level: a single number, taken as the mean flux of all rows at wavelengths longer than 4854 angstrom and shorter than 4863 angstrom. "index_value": 0.6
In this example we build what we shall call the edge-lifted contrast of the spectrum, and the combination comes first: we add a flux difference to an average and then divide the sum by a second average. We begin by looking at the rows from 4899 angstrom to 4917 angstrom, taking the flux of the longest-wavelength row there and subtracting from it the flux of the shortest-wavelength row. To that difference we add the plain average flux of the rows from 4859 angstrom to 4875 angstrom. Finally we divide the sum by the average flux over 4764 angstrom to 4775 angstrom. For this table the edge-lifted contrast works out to 0.87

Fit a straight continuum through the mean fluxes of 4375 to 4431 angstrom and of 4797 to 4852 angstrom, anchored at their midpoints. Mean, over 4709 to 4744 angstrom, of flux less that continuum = 0.13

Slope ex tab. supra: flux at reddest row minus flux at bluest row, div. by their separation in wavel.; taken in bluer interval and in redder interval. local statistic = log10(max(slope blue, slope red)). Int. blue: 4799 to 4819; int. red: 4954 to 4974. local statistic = -1.5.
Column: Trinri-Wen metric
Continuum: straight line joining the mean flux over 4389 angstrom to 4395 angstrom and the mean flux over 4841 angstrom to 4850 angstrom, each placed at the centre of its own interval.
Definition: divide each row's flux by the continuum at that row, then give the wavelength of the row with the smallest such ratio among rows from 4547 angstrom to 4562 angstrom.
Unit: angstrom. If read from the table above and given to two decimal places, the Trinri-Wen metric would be 4548.19 angstrom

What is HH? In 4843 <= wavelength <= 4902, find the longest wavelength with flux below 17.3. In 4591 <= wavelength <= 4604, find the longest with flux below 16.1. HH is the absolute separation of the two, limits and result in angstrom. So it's 308.1 angstrom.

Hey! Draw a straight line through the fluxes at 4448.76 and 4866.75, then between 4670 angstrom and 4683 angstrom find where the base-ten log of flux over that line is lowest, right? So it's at 4682.08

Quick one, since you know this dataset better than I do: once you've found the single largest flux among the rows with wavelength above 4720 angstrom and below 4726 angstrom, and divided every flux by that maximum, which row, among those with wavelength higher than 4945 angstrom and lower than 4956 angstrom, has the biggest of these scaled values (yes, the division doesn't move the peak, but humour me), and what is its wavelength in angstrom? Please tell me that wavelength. 4948.10 angstrom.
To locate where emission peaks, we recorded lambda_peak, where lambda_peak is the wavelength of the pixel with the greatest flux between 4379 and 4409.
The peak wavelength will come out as 4389.74 angstrom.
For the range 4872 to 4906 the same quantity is 4898.23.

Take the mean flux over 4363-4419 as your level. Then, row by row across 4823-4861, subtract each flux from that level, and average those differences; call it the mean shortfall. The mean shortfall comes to 1.0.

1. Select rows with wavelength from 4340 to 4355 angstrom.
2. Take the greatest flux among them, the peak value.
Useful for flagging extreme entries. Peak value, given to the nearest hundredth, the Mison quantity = 17.84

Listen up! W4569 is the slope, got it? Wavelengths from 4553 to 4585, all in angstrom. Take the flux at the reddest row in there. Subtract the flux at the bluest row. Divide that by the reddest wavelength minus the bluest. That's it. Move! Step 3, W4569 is -0.001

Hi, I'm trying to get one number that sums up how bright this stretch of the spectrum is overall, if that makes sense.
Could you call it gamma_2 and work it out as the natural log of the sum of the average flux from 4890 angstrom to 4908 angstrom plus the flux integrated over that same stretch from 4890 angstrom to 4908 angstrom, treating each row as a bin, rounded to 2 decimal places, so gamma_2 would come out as 5.77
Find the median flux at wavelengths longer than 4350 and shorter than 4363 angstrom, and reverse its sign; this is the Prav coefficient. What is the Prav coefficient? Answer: -17.4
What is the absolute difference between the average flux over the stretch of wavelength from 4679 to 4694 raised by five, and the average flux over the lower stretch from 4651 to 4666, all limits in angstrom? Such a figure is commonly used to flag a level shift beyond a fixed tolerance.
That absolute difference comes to 4.4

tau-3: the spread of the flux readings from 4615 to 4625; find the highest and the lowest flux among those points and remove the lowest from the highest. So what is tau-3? 2.6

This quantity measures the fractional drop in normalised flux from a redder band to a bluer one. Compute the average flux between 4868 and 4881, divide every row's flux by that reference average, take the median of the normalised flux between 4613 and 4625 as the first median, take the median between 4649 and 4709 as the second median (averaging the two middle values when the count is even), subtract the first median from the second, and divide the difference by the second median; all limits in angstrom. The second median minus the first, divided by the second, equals -0.034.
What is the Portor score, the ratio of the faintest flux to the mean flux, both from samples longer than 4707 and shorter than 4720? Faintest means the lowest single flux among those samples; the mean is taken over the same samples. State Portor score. 0.94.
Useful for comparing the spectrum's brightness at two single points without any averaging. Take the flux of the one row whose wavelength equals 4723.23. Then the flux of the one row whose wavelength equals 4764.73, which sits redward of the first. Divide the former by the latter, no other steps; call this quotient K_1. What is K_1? 1.03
